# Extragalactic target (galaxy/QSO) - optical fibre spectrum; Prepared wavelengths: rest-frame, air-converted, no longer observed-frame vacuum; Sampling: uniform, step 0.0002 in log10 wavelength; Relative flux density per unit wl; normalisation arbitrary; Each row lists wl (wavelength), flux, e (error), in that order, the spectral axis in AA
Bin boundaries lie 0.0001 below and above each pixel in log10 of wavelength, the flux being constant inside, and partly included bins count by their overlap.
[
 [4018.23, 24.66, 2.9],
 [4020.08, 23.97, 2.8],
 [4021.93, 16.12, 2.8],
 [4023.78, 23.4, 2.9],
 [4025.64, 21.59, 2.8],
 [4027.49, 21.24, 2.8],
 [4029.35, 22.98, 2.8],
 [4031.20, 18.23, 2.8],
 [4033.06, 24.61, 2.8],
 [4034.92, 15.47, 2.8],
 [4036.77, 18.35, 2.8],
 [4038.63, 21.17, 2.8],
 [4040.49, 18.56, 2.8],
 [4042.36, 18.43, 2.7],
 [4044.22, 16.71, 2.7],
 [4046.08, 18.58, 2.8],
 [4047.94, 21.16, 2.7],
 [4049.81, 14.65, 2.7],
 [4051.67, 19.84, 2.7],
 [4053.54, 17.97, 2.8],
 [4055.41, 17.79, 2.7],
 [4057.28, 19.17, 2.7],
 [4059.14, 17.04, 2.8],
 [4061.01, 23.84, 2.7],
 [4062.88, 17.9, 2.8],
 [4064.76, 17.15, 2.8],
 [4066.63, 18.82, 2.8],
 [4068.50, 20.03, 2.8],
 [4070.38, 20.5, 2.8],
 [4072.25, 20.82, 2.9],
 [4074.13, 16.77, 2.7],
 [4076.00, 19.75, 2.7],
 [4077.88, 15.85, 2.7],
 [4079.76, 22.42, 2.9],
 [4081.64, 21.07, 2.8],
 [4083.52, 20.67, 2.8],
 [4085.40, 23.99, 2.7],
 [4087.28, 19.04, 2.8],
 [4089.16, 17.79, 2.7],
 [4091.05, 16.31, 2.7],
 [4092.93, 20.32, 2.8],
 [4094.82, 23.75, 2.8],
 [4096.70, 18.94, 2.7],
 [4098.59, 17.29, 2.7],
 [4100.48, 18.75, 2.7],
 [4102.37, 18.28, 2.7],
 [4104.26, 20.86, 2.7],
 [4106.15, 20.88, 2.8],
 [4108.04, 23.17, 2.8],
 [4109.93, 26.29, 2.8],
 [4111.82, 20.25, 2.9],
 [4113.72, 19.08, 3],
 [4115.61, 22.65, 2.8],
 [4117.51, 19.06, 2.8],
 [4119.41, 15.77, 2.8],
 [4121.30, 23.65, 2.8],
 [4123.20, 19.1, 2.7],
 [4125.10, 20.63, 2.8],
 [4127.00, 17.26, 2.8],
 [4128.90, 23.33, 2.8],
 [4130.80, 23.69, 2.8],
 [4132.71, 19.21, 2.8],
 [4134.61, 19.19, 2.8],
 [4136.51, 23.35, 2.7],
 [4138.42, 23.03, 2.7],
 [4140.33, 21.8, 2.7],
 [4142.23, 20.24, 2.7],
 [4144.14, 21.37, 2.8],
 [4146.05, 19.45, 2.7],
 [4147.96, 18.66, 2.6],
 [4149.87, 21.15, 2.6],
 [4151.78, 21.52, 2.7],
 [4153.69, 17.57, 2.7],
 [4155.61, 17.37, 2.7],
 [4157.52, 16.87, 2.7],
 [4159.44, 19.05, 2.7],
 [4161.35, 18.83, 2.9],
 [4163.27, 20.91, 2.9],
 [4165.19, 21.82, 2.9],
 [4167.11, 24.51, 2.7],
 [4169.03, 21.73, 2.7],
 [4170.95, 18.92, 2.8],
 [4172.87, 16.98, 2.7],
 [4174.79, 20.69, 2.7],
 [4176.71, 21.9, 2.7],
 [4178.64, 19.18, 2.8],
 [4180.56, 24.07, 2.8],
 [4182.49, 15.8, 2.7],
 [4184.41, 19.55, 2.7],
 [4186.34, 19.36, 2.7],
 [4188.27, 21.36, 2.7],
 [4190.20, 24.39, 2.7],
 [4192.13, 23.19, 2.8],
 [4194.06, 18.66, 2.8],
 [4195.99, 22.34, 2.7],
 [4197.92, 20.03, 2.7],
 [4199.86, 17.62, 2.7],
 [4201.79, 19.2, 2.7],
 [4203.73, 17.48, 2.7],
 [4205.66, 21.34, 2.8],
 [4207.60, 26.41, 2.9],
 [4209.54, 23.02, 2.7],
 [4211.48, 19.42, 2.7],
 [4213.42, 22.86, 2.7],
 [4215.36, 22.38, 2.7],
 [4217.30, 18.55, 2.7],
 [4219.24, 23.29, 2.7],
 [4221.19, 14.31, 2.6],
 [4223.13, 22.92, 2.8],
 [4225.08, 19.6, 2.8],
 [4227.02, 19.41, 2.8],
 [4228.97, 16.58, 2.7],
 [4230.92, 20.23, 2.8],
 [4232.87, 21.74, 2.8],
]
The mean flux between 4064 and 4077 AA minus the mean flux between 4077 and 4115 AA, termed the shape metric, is -1.1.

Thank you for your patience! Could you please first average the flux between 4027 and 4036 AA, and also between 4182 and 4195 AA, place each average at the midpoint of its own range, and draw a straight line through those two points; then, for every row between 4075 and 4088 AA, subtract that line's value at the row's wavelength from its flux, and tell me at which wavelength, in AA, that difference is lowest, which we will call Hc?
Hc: 4077.88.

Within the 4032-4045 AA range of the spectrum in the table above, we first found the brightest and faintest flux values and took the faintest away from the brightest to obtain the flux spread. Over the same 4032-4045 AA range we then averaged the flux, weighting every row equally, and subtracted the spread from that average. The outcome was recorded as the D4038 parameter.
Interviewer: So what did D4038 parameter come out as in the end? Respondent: 9.9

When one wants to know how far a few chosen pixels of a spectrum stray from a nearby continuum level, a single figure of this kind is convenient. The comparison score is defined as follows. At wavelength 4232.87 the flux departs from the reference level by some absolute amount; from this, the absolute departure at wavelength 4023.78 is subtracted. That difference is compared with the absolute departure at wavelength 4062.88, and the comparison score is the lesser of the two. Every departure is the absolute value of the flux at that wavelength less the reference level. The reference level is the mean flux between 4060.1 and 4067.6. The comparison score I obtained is -1.7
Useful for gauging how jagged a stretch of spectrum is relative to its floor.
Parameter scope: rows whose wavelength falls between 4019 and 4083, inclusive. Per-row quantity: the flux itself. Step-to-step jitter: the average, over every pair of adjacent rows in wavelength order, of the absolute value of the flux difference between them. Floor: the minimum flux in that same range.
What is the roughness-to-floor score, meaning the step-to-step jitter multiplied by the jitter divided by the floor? 0.72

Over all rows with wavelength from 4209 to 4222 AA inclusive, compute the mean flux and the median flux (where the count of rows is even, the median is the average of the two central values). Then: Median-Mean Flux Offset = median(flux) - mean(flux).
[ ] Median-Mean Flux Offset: 1.8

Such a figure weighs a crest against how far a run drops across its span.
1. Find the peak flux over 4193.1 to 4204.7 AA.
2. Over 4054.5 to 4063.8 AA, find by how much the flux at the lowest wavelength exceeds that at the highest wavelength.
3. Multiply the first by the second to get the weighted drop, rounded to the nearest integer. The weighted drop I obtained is -2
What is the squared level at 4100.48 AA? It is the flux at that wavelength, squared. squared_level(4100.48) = 352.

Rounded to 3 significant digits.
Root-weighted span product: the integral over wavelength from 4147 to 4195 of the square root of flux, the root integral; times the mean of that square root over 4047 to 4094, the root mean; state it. 942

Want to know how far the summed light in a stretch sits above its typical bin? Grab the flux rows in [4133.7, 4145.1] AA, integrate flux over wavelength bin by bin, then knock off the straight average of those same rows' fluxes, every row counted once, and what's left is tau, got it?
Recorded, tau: 224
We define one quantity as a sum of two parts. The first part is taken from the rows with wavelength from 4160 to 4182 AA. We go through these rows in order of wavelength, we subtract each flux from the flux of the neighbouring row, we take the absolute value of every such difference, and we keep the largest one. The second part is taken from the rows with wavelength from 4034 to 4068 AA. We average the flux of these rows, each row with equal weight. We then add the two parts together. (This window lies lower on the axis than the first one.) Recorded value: 23.4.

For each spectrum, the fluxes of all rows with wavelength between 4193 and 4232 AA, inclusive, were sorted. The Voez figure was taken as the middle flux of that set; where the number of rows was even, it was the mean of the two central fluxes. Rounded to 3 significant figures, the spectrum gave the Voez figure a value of 19.8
